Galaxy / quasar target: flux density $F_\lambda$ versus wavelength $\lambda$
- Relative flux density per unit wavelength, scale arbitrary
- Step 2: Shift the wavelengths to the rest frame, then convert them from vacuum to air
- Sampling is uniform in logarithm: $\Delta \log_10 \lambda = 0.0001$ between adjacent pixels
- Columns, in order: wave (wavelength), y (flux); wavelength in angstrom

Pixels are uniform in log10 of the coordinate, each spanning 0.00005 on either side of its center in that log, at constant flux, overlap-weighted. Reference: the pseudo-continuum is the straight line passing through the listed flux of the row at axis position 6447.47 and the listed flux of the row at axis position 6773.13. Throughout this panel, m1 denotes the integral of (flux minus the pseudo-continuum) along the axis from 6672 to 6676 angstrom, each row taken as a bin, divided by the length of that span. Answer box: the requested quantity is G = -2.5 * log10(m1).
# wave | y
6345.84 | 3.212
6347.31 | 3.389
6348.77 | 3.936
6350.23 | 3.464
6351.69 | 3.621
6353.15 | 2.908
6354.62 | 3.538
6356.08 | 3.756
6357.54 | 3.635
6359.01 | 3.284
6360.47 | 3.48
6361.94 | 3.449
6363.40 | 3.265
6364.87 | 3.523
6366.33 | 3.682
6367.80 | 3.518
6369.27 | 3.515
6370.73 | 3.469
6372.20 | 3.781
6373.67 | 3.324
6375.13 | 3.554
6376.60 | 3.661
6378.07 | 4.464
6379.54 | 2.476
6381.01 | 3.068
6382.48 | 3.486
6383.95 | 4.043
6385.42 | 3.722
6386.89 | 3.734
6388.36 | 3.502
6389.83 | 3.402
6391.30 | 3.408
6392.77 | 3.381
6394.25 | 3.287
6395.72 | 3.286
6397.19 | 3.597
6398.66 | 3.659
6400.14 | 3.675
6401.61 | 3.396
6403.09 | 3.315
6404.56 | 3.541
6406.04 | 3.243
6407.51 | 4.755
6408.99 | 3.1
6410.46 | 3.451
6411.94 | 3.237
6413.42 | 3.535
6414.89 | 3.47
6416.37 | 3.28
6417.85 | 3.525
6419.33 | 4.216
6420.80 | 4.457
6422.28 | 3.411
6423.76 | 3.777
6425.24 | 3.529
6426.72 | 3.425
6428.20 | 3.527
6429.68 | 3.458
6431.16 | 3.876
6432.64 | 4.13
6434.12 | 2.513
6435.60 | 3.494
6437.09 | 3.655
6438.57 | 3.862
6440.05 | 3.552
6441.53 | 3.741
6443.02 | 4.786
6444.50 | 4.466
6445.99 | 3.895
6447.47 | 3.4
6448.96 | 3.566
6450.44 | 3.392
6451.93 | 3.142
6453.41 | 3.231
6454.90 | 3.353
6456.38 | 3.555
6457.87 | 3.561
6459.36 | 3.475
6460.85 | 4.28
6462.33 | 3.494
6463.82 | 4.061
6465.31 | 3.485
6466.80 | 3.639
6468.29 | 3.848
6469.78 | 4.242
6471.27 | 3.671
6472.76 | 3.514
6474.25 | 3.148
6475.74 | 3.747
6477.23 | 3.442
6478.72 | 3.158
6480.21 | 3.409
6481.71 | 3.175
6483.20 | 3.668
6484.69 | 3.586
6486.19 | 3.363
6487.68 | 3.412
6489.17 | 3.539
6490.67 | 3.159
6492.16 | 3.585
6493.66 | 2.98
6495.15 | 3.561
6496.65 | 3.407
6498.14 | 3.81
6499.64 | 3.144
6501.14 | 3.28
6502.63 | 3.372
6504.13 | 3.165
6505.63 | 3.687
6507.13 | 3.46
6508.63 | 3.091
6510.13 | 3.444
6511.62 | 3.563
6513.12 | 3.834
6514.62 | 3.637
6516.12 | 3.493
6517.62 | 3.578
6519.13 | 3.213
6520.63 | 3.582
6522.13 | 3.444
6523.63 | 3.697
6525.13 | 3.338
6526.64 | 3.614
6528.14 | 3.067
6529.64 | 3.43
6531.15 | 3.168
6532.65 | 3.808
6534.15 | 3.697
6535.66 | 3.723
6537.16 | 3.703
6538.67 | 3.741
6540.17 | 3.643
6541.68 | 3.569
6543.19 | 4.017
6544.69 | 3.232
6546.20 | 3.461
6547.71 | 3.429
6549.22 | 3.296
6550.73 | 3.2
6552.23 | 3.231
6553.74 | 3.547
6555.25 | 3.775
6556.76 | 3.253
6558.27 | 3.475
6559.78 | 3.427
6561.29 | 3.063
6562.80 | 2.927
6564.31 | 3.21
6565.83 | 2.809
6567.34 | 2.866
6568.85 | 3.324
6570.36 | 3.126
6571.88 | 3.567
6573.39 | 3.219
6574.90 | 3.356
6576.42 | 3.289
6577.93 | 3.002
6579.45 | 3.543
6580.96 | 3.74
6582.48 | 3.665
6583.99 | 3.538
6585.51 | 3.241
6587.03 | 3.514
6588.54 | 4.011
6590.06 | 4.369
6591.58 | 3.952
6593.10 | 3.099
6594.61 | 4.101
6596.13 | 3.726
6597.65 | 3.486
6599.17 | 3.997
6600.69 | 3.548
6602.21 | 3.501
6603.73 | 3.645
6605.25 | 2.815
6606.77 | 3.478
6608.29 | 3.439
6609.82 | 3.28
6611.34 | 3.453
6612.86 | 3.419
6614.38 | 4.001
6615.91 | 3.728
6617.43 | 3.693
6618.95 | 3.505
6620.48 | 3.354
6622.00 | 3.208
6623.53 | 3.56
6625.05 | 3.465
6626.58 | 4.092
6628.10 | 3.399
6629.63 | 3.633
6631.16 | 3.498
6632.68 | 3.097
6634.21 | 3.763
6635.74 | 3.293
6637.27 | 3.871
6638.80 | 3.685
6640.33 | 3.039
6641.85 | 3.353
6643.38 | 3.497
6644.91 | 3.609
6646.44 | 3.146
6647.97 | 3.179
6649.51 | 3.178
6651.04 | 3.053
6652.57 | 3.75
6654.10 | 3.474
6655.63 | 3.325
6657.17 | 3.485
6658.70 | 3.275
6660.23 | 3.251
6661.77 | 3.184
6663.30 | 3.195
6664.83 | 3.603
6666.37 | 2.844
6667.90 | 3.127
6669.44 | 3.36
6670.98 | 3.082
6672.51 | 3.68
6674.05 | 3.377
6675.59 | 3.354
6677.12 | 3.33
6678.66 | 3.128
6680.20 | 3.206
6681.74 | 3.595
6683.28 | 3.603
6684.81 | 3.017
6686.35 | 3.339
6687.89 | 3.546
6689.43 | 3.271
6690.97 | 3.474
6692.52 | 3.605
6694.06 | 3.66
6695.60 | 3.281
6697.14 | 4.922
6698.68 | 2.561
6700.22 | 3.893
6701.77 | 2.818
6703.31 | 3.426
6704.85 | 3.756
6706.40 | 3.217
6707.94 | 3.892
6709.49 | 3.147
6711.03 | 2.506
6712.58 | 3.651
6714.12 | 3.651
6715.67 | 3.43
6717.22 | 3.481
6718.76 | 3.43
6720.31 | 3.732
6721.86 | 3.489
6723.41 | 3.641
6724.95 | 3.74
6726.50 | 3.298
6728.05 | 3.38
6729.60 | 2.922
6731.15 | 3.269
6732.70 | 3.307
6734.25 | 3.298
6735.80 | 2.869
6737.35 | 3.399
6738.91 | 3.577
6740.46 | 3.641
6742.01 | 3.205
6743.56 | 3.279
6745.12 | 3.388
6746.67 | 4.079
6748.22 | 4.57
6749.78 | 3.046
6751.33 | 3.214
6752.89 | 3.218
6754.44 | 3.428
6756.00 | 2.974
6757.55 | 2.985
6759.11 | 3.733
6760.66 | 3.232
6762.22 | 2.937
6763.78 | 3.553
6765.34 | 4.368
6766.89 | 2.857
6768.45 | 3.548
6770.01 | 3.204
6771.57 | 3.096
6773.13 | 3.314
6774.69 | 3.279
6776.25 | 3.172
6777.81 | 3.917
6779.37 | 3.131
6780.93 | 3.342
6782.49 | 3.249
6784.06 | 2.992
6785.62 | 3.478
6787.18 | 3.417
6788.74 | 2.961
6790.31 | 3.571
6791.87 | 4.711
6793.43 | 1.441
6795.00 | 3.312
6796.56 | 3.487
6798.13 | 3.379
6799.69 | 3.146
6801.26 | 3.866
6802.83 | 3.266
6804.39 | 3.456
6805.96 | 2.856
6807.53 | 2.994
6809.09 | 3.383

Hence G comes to 2.2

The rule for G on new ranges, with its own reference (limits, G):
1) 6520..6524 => 1.8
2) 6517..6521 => 3.0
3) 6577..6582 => 2.9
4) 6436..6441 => 1.4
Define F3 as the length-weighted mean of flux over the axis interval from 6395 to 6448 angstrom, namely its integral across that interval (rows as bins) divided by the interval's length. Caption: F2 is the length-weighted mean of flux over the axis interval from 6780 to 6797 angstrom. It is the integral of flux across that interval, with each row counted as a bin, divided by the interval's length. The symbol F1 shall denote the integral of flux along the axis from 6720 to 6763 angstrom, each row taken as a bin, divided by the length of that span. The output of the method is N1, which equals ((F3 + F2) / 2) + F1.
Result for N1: 6.84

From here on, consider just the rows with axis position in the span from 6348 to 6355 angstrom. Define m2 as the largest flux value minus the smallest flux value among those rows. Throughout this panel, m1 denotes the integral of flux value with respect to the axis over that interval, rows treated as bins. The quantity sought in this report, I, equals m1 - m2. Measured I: 23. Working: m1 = 24.4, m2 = 1.0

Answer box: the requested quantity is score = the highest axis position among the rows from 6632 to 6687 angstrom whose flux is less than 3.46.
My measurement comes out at 6686.35 angstrom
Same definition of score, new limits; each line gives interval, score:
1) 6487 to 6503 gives 6502.63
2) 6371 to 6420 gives 6416.37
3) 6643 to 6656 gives 6655.63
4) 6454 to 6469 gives 6454.90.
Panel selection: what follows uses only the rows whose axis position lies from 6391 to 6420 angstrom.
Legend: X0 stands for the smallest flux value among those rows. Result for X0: 3.1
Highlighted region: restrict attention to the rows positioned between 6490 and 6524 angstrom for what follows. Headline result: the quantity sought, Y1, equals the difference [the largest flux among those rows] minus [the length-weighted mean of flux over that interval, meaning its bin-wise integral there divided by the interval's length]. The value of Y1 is 0.4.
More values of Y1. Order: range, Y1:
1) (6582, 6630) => 0.8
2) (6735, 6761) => 1.2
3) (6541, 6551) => 0.5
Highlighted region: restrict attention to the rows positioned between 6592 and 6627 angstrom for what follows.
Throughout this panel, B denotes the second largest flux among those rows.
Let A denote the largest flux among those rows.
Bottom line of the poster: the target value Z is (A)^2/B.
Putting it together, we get 4.11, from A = 4.101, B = 4.092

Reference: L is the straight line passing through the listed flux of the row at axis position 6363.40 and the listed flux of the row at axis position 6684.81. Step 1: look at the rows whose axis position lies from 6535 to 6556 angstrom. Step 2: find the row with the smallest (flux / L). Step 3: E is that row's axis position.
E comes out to 6550.73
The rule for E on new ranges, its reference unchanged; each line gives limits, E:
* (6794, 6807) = 6805.96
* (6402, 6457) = 6434.12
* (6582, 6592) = 6585.51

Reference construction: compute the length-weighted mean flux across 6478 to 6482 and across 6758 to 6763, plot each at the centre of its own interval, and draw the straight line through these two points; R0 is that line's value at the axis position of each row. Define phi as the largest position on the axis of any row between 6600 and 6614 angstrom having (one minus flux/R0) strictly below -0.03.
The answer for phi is 6612.86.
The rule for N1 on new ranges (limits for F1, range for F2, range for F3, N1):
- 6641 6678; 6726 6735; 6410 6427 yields 6.75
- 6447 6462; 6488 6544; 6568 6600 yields 7.03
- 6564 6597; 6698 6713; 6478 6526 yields 6.83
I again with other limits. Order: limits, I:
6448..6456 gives 26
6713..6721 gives 28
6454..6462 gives 28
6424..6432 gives 28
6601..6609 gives 26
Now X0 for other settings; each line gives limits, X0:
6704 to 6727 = 2.506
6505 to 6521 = 3.091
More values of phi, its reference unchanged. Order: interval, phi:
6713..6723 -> 6721.86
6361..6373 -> 6372.20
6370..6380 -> 6378.07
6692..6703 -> 6700.22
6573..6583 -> 6582.48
